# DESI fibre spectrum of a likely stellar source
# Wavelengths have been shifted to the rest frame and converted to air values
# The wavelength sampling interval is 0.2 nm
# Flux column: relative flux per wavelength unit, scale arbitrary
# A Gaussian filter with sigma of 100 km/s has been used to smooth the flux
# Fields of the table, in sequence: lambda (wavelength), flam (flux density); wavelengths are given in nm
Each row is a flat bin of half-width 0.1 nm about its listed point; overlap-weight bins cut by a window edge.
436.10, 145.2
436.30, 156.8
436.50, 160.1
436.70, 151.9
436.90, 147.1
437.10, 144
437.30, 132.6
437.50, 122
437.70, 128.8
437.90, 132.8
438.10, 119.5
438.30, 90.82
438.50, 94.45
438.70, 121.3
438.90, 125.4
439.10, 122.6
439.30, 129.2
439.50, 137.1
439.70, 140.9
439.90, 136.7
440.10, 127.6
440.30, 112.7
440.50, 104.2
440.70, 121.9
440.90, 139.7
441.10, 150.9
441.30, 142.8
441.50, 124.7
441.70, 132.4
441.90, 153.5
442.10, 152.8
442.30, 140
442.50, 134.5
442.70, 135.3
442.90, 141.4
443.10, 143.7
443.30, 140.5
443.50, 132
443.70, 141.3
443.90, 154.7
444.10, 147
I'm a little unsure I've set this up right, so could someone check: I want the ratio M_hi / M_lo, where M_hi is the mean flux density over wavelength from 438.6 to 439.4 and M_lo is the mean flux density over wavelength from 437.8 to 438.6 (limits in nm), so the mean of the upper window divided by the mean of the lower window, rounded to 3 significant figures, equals 1.14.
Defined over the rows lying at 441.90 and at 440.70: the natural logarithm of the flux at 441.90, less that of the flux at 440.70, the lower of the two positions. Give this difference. 0.23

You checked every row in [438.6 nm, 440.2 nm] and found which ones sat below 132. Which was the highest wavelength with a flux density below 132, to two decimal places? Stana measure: 440.10 nm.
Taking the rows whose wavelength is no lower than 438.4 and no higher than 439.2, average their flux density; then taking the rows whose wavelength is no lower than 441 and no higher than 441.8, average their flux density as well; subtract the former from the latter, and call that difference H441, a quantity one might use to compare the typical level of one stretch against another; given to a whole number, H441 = 22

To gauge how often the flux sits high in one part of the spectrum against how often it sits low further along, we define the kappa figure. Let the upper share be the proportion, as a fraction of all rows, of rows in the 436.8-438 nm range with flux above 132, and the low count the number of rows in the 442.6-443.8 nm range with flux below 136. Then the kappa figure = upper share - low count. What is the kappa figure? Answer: -1.3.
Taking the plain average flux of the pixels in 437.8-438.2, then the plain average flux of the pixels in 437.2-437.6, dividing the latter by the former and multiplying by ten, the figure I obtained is 10.1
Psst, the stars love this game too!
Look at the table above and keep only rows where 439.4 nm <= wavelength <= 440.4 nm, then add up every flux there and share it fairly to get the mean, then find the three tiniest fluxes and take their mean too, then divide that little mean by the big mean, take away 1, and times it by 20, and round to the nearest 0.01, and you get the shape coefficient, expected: -0.81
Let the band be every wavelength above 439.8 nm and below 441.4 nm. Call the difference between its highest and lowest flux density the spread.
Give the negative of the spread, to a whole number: -47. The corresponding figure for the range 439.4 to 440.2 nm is -13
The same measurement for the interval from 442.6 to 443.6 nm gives -12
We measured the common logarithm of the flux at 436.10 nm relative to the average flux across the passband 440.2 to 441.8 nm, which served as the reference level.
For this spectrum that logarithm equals 0.053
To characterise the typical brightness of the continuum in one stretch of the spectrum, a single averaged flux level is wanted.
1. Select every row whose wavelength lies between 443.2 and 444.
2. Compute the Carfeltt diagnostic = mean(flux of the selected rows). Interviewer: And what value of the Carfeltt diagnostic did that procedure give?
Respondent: 142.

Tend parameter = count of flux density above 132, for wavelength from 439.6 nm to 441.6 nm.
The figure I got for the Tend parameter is 5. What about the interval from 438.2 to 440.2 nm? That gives 3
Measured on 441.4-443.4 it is 9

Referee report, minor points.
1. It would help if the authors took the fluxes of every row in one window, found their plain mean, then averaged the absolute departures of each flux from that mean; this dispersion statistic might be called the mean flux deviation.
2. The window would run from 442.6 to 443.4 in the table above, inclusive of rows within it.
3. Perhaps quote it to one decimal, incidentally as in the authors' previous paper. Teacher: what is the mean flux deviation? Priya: 2.5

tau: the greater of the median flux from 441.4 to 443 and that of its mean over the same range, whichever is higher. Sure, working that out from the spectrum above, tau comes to 139.3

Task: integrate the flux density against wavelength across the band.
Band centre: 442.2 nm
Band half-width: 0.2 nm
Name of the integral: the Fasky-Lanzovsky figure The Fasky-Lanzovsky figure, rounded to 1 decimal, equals 58.6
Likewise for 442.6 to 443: 55.3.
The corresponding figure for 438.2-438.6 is 37.1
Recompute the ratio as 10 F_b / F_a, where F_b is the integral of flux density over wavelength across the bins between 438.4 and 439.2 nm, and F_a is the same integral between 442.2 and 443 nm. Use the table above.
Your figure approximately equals 8.41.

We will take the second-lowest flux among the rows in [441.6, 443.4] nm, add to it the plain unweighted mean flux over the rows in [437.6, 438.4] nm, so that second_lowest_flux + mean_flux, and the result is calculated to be 252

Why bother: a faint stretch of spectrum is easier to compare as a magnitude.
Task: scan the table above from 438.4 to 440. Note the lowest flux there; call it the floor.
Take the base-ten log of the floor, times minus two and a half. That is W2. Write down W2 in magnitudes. -4.94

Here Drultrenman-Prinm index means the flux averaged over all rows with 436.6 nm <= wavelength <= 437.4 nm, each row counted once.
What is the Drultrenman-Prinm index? 144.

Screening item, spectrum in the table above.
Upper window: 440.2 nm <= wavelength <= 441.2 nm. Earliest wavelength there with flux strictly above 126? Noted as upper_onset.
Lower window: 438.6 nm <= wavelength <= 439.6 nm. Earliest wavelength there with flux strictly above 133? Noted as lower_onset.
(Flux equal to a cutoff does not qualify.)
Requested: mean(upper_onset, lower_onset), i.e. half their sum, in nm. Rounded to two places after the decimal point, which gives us 440.20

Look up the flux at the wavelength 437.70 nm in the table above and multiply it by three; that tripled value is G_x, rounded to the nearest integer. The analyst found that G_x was 386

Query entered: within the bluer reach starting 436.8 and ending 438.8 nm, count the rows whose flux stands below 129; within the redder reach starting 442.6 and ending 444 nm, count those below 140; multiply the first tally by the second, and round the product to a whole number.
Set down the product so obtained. 12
